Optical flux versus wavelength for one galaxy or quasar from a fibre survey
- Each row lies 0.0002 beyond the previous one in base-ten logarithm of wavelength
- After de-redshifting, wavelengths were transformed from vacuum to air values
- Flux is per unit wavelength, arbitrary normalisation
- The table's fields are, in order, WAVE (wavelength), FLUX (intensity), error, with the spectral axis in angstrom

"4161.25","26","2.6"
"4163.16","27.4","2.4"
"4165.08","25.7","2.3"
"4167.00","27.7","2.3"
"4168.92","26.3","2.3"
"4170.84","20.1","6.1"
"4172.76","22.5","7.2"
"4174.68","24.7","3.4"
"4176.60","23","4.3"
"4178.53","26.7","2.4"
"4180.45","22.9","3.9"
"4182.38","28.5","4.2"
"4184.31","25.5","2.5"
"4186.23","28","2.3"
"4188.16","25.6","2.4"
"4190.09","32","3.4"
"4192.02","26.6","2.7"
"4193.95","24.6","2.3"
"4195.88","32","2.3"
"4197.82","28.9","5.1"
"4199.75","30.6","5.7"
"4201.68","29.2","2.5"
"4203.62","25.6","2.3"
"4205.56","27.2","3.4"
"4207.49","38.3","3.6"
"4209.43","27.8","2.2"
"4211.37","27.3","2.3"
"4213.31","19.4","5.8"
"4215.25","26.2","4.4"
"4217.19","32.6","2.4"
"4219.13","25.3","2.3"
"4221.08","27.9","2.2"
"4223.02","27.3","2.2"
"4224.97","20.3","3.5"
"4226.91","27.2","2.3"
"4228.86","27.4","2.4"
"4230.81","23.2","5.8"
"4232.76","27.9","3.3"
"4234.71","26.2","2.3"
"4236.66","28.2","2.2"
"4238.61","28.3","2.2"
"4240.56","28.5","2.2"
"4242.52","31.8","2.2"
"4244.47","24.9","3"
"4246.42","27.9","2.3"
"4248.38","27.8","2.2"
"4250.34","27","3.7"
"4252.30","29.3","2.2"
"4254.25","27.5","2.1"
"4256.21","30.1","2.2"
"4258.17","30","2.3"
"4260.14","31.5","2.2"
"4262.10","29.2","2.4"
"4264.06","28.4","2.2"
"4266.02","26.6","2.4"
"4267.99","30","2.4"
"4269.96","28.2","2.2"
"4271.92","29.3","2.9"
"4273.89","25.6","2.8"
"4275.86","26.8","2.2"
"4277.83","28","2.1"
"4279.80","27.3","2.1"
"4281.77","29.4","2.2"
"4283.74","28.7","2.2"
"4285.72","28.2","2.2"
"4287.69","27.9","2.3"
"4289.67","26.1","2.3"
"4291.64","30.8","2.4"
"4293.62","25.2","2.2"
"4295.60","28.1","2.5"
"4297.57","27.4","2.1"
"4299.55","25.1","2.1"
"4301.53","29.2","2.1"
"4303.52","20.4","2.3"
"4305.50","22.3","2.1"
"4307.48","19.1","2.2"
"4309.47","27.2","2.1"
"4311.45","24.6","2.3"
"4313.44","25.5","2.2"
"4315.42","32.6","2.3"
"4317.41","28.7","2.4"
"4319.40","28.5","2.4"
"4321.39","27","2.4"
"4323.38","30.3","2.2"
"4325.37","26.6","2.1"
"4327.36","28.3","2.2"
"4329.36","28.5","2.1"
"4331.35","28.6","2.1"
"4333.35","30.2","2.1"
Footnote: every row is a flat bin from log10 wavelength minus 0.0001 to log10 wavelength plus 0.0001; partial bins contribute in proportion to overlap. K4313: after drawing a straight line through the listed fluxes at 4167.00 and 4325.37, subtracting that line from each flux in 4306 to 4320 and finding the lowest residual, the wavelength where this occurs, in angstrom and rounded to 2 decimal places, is 4307.48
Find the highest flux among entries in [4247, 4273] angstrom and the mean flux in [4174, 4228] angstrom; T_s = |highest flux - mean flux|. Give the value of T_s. 4.3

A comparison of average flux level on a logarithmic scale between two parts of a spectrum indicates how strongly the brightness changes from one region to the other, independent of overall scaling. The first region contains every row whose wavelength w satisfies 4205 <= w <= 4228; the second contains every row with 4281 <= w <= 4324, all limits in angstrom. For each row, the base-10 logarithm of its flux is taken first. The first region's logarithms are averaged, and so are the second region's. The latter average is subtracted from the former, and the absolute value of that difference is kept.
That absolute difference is 0.00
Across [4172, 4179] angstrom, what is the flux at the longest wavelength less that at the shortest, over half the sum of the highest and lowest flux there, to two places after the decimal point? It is 0.17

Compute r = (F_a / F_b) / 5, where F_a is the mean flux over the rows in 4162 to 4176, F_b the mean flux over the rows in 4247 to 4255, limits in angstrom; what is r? 0.18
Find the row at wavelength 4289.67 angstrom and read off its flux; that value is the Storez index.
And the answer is 26.1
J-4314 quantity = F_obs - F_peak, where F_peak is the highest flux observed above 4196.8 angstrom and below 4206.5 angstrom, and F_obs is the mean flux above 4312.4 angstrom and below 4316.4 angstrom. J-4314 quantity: -1.6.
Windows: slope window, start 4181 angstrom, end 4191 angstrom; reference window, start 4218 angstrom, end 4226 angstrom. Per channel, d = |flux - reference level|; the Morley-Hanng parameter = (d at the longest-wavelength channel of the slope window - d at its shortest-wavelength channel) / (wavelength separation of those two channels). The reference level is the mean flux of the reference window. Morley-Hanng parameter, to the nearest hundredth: 0.45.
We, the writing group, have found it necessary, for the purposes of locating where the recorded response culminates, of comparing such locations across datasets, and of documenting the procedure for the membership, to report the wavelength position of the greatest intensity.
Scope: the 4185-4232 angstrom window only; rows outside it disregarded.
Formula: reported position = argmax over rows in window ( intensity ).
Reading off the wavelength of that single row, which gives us 4207.49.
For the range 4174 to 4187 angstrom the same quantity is 4182.38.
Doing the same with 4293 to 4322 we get 4315.42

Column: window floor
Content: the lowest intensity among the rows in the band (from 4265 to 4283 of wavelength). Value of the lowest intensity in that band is 25.6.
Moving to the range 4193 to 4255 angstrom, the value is 19.4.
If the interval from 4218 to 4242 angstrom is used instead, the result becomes 20.3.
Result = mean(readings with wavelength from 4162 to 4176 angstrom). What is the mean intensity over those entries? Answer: 24.9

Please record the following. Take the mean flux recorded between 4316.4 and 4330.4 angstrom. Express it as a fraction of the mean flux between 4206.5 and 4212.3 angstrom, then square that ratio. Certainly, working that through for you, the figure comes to 0.82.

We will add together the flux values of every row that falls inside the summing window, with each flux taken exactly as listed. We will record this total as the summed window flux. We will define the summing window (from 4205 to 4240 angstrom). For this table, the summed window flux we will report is 488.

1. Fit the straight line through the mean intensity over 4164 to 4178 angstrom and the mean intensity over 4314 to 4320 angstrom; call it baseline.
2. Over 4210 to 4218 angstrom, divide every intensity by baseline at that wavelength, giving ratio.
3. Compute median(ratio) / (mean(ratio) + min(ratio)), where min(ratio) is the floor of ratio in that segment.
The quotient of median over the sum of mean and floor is 0.585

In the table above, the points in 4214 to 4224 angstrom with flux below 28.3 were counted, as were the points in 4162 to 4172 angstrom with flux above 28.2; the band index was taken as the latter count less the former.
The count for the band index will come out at -4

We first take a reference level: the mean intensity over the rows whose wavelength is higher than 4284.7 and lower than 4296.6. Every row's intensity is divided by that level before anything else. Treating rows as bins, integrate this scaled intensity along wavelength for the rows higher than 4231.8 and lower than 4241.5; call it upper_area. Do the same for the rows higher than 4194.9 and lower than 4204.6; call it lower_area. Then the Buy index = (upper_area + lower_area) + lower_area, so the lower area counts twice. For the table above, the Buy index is 30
